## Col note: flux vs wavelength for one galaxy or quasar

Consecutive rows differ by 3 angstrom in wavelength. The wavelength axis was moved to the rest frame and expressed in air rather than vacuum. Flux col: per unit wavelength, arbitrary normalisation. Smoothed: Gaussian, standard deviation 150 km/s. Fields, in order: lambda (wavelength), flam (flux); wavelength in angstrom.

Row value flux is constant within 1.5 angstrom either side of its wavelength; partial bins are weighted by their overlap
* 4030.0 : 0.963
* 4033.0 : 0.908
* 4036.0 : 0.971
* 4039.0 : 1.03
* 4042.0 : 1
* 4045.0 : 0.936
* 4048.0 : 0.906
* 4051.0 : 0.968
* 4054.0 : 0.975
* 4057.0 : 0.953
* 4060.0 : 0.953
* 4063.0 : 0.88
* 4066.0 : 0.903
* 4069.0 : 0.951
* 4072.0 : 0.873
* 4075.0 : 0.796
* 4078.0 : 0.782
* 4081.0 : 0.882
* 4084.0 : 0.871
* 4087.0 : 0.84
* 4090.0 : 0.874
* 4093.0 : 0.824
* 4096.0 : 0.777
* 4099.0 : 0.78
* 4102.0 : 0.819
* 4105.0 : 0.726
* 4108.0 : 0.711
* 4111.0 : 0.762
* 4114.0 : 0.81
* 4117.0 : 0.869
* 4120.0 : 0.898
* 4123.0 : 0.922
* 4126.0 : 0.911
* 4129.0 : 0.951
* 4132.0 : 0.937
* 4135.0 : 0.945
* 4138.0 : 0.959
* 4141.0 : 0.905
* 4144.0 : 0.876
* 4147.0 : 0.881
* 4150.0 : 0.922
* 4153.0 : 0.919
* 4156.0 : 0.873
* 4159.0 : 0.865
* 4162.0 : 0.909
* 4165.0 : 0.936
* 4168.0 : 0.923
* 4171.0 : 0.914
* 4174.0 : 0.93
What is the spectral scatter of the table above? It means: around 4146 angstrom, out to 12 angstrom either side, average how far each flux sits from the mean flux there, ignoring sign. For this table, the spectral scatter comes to 0.03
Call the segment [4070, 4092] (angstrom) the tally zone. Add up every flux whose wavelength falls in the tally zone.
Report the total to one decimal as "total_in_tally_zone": 5.9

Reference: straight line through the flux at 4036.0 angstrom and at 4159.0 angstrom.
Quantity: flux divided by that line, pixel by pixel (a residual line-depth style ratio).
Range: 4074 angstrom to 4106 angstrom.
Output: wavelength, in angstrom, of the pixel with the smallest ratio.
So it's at 4105.0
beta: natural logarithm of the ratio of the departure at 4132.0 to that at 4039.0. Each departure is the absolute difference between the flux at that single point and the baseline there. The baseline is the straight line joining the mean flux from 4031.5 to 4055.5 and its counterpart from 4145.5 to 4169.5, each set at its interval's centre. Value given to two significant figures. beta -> -1.2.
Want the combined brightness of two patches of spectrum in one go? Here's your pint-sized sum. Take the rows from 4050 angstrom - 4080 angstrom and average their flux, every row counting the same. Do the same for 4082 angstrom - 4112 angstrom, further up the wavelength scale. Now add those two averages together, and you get 1.70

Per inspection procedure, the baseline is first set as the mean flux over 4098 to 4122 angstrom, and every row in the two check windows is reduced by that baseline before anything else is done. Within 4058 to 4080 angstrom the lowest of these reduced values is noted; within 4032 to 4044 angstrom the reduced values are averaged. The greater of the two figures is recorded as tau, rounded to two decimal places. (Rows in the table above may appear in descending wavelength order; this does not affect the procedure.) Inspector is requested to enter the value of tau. 0.18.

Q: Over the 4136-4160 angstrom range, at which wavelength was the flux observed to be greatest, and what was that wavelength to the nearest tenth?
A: 4138.0 angstrom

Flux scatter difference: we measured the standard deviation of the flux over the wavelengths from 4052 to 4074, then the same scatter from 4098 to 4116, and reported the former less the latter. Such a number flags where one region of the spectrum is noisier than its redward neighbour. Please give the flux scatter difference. 0.00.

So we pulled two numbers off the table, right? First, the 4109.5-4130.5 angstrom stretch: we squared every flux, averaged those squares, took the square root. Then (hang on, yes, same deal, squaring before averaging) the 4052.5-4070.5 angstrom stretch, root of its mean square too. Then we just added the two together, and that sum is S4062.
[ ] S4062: 1.813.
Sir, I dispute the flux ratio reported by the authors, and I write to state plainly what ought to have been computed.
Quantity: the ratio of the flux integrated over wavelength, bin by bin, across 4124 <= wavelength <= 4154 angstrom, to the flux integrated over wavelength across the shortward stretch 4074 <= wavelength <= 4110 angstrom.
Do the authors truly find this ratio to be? 0.95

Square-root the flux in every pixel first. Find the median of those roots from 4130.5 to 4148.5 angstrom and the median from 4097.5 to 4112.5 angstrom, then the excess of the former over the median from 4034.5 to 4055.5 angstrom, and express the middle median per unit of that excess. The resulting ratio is -34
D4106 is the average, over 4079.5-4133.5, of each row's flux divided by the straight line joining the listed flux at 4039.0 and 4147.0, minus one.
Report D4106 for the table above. -0.100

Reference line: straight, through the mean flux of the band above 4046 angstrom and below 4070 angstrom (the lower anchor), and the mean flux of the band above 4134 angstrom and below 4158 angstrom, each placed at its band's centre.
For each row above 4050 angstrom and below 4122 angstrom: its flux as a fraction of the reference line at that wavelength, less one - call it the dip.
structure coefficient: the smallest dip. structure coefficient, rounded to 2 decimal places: -0.23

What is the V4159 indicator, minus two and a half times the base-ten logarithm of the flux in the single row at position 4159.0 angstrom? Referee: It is 0.16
